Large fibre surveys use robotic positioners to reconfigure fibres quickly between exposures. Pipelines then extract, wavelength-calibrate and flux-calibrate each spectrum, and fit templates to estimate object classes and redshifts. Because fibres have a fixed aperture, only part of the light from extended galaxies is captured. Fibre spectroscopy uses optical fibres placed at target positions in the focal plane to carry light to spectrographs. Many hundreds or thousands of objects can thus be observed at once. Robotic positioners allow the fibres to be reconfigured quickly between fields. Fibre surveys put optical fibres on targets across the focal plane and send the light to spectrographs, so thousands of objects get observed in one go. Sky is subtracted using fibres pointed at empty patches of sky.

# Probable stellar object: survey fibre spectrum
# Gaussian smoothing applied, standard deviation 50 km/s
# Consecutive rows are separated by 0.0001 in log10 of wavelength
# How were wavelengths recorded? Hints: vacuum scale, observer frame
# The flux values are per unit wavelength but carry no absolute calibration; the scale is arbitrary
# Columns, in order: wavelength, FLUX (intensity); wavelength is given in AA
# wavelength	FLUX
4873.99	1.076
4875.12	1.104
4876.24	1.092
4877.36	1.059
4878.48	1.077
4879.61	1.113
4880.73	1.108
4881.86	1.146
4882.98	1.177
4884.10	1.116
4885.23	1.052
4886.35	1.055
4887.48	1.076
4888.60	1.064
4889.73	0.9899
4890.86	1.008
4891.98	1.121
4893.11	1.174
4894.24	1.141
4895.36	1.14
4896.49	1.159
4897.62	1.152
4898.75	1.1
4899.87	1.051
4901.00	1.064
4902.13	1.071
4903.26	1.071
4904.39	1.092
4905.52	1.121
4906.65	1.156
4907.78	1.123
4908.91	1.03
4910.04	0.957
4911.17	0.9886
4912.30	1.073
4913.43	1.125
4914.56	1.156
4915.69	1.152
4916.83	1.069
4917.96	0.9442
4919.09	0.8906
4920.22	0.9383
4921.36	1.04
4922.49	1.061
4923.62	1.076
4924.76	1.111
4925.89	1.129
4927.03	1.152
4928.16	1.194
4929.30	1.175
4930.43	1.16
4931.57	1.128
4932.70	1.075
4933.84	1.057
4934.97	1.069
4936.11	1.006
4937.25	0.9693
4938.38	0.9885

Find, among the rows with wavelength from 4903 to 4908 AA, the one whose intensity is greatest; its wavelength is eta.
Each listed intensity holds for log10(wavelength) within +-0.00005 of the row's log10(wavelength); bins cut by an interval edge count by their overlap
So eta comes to 4906.65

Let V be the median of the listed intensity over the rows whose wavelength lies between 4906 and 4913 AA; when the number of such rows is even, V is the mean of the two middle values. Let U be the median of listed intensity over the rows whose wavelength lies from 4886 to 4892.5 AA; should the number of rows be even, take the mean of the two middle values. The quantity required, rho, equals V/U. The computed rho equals 0.99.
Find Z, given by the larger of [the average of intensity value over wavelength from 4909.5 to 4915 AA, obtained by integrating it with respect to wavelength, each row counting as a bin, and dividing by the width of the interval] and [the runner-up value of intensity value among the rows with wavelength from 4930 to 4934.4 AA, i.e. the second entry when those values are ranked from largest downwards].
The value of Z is 1.13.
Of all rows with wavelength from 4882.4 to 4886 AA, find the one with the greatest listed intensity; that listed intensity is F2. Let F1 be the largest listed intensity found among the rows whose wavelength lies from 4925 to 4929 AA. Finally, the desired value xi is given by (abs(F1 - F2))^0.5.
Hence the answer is 0.13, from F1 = 1.194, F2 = 1.177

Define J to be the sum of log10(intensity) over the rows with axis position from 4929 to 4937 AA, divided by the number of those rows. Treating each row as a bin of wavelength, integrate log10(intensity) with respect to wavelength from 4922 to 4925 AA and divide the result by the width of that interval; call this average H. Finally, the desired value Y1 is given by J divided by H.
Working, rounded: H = 0.033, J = 0.039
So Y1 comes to 1.2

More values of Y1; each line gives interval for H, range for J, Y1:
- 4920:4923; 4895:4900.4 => 5.8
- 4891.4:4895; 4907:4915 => 0.4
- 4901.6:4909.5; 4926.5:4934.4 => 1.4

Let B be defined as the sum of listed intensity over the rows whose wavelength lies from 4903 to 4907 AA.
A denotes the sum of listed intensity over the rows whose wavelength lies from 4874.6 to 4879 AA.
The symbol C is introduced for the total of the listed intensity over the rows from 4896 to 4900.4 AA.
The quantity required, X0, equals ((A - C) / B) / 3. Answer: -0.010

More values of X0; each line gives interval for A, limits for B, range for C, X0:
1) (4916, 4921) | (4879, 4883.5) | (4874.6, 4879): -0.036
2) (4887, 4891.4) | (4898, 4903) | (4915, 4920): 0.006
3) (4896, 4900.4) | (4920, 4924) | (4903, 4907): 0.002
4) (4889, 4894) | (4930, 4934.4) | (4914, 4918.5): -0.002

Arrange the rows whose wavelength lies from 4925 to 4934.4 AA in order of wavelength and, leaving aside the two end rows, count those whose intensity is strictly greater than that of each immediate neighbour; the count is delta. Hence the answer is 1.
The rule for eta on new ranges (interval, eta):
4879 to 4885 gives 4882.98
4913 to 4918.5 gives 4914.56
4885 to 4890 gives 4887.48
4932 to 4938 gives 4932.70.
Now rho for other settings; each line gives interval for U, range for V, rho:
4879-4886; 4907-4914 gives 0.94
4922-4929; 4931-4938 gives 0.95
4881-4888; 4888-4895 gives 1.00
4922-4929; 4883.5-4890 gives 0.95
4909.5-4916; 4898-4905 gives 0.97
